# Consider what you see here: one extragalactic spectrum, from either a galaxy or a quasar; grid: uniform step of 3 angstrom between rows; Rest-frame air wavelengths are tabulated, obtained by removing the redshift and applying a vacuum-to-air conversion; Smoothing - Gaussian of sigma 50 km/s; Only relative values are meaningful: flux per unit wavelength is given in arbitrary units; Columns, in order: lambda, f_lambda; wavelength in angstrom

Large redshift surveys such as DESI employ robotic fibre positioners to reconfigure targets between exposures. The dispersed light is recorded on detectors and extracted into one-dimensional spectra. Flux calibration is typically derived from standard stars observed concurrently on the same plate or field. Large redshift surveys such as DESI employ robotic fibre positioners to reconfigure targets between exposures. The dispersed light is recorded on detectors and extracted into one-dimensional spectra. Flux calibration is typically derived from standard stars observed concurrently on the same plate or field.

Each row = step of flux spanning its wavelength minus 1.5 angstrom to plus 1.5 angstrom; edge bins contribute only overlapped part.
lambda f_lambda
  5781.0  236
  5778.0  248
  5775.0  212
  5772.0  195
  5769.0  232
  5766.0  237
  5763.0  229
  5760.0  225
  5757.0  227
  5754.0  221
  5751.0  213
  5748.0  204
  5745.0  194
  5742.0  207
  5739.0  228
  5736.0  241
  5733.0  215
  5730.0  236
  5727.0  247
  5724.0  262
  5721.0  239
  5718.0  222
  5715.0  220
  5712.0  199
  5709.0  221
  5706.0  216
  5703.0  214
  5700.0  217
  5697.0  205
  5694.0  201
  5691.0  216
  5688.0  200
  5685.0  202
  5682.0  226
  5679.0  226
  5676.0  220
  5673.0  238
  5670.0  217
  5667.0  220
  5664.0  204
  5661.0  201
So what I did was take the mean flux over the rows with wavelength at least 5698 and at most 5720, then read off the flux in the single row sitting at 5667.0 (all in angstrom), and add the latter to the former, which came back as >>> 436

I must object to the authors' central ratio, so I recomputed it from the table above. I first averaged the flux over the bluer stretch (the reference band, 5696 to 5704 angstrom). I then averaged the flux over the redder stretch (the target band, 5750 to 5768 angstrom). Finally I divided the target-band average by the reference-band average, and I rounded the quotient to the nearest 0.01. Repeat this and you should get 1.06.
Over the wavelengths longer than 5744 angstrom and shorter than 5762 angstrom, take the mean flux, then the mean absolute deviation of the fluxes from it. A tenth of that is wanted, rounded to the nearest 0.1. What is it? 1.0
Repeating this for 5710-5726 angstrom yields 1.8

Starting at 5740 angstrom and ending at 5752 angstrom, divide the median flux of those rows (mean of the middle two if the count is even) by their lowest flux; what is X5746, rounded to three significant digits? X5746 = 1.06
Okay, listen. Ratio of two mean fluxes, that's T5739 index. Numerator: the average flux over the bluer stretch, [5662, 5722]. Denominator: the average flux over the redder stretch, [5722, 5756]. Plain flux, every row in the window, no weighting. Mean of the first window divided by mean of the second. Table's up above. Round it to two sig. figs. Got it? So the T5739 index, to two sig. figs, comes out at 0.96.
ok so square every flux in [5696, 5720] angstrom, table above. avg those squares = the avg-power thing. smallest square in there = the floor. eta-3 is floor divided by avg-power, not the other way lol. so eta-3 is 0.86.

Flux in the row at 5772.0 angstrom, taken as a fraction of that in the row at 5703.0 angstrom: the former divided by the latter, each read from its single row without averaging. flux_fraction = 0.91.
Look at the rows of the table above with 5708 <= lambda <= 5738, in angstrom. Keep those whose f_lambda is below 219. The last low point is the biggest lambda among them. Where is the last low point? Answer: 5733.0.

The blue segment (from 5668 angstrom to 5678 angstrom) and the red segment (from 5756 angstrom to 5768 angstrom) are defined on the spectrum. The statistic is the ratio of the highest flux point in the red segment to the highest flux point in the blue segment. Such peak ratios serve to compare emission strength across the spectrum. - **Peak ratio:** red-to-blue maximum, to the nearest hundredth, 1.00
